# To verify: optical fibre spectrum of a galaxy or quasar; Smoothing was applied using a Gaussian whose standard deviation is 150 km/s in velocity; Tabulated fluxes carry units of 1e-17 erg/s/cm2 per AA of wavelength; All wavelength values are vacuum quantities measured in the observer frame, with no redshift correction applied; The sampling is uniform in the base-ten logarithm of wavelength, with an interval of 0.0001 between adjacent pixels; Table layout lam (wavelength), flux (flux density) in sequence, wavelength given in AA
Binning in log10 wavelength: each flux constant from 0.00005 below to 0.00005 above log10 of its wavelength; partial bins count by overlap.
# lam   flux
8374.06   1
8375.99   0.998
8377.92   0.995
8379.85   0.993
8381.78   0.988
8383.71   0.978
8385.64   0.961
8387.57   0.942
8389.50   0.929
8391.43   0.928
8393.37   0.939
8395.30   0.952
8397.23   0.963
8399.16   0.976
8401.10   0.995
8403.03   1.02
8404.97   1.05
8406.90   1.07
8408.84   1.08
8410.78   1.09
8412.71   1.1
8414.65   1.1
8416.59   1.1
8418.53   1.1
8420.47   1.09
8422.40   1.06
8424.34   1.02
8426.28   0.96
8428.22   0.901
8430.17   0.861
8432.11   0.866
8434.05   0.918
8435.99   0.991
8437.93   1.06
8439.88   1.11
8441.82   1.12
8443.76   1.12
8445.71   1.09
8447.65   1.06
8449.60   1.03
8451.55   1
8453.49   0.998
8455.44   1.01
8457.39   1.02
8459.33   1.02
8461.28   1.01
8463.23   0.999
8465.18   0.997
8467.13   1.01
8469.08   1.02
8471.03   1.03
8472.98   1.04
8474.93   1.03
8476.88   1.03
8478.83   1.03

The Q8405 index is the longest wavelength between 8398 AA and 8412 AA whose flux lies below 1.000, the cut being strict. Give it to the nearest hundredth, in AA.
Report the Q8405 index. 8401.10 AA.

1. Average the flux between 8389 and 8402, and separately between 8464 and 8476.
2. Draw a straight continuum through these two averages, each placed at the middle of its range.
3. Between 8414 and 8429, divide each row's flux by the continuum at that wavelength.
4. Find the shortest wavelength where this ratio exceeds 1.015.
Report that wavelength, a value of 8414.65 AA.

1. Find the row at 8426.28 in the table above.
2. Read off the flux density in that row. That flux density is 0.96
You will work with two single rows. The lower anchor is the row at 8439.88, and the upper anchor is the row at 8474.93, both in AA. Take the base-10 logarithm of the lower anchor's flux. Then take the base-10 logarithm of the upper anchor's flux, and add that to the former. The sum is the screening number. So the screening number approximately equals 0.06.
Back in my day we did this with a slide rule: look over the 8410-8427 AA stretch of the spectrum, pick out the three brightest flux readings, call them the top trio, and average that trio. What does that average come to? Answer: 1.10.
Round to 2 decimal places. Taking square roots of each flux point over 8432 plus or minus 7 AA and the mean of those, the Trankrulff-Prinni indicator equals 0.97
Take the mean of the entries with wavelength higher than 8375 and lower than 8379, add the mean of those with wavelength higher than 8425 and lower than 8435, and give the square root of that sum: 1.38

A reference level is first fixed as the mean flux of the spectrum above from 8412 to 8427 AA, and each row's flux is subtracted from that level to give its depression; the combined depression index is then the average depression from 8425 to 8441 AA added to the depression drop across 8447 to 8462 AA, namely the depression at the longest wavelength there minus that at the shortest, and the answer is 0.16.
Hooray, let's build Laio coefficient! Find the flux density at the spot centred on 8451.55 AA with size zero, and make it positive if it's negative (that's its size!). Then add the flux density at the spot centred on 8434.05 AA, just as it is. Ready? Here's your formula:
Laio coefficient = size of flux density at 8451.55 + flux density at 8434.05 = 1.92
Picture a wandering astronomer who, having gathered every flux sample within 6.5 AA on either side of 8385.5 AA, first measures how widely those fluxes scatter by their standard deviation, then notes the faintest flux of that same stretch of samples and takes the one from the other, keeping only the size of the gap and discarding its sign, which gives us 0.90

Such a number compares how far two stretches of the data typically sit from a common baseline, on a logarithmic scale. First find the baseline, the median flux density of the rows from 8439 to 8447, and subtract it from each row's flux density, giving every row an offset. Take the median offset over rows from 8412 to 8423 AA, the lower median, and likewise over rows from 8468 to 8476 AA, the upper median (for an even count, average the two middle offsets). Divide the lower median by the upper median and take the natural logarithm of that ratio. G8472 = -1.7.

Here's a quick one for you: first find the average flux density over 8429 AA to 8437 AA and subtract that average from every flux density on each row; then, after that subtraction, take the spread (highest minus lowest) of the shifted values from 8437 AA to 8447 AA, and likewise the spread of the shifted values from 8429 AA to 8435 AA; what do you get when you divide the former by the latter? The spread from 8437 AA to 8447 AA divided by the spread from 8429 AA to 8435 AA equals 1.1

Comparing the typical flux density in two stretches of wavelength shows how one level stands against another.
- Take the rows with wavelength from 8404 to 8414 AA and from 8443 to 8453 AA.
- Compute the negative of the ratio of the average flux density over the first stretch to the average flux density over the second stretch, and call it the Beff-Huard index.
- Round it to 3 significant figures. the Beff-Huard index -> -1.02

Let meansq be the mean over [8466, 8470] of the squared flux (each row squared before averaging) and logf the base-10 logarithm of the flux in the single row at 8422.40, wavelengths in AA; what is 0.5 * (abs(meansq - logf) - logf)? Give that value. 0.49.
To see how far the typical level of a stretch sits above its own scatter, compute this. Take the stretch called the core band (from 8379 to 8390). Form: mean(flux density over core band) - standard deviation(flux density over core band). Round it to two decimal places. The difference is 0.94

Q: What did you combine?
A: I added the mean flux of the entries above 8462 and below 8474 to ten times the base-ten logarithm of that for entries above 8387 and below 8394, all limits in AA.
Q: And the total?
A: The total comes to 0.72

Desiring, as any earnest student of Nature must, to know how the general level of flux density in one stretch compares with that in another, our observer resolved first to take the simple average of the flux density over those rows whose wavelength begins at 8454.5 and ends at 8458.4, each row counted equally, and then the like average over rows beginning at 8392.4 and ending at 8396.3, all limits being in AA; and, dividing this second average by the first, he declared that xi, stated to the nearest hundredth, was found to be 0.93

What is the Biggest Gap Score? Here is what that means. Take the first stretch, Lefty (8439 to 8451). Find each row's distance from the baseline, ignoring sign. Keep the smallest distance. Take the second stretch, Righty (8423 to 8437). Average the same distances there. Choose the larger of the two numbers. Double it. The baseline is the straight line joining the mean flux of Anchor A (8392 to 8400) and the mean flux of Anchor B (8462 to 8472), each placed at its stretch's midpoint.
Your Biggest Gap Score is 0.130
